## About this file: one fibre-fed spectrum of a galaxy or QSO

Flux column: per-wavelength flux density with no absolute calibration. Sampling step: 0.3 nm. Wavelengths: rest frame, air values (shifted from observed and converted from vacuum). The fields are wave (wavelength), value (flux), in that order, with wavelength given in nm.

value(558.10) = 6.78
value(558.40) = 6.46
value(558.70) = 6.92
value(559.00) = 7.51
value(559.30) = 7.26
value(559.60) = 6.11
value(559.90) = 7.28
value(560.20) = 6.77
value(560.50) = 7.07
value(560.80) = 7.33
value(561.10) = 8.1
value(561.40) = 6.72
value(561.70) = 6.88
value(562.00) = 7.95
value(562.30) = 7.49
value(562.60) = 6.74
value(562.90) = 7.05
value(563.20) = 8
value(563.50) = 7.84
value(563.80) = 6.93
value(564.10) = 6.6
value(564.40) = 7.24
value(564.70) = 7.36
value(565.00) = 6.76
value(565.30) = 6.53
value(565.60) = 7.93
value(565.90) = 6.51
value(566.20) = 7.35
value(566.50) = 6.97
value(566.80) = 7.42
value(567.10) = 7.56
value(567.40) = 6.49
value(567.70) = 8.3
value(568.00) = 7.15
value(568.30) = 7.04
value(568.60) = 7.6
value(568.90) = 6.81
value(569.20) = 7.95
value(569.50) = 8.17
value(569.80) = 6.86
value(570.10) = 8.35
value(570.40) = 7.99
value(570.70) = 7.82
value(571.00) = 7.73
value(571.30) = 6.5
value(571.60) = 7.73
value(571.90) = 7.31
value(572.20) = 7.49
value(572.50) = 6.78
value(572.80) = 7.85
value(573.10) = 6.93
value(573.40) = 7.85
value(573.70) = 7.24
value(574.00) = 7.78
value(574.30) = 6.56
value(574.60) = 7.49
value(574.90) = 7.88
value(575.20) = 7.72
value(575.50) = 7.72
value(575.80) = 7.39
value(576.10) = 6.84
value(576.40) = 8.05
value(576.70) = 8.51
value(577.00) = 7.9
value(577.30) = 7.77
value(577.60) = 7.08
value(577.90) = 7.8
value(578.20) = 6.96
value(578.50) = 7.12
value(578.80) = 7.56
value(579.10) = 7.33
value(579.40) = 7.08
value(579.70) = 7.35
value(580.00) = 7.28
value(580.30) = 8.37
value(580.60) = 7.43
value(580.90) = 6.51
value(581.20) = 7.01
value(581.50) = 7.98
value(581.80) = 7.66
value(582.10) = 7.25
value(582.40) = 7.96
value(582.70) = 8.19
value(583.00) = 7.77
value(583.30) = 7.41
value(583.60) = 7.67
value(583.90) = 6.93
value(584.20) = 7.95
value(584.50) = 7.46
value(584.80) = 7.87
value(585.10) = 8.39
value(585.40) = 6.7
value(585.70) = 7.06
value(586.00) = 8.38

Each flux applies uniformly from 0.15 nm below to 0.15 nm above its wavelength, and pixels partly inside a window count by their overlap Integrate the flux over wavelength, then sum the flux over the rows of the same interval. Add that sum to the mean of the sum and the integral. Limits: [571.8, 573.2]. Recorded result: 60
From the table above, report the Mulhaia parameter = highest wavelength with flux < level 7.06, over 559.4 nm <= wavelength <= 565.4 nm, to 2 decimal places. 565.30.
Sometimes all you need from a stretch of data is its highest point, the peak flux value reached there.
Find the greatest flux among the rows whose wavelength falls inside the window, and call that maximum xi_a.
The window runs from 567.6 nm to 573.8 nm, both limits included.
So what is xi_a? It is 8.35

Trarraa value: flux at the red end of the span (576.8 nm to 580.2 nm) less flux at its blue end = -0.62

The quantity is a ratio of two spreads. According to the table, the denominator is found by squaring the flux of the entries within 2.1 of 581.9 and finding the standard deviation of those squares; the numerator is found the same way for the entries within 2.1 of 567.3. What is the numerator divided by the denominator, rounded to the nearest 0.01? 1.09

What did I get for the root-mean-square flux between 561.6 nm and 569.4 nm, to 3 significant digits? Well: 7.27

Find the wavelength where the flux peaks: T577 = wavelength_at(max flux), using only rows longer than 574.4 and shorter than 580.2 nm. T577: 576.70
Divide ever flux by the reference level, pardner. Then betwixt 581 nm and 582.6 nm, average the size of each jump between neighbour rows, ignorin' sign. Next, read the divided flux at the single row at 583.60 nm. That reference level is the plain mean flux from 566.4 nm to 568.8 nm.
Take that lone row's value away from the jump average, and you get -0.97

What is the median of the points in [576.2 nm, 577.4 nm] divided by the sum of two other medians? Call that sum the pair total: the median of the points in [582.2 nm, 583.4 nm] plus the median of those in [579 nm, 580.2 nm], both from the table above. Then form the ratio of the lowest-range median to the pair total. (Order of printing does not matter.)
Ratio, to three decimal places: 0.526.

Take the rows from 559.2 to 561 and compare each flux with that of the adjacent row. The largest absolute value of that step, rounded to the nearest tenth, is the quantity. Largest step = 1.2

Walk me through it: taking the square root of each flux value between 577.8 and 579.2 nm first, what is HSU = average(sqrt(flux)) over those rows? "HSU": 2.71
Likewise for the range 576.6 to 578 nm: 2.79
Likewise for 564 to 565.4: 2.63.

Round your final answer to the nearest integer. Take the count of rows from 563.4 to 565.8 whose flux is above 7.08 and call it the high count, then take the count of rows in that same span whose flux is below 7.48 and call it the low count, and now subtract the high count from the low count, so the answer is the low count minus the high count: 2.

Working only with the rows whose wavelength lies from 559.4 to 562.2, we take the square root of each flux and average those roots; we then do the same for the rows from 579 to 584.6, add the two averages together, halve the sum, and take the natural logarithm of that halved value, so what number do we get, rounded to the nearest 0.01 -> 0.99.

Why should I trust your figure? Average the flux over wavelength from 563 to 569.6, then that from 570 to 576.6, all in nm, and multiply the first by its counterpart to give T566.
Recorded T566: 54.7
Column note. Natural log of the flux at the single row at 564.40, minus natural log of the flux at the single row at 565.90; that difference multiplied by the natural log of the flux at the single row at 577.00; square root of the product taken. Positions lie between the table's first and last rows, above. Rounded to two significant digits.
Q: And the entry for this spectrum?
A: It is 0.47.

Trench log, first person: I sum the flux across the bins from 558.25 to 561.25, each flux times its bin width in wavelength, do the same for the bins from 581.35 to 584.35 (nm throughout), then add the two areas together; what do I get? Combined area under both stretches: 44.3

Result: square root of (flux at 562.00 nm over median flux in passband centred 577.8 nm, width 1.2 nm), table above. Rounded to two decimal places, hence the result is 1.03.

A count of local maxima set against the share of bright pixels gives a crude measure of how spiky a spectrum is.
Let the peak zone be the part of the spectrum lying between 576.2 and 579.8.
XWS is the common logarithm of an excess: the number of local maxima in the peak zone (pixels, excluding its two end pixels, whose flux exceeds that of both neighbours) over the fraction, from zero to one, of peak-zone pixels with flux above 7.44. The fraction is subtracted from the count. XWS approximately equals 0.40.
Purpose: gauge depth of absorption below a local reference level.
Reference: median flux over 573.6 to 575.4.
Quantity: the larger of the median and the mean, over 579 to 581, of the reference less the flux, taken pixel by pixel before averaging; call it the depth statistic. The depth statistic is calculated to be 0.3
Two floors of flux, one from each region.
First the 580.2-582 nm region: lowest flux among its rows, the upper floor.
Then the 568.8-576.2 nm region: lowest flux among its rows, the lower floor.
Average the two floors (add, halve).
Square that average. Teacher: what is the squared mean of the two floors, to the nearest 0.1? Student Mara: 42.3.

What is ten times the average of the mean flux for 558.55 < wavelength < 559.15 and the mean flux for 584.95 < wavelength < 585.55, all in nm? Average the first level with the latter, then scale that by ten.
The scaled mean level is 73.8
